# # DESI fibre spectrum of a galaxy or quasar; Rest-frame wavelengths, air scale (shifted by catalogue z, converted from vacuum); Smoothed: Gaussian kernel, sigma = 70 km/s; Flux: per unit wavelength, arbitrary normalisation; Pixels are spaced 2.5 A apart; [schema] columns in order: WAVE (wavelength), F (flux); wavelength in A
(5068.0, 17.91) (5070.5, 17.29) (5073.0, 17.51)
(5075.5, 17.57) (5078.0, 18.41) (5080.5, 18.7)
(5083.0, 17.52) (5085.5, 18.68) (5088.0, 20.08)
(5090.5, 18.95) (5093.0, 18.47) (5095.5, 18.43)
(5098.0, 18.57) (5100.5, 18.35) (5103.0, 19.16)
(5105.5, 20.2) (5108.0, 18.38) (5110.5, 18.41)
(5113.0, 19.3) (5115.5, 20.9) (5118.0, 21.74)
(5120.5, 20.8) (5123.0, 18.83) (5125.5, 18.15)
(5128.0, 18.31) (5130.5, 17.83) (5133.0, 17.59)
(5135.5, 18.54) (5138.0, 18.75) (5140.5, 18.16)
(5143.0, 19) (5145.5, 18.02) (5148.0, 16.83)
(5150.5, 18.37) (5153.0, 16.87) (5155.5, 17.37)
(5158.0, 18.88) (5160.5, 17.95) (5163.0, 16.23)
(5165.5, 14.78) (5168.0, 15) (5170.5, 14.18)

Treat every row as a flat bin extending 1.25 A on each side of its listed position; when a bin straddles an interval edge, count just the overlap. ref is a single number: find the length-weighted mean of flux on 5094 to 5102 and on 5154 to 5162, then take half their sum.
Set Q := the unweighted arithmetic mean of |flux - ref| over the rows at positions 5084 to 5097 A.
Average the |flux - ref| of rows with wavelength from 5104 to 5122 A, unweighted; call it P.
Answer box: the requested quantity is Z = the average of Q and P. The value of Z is 1.22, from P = 1.7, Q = 0.70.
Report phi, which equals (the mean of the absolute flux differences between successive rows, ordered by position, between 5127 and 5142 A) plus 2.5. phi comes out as 2.99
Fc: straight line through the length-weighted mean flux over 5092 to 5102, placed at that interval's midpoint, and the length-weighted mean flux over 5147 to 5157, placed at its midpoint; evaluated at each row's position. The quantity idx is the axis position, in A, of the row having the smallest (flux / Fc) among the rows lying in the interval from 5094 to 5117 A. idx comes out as 5095.5 A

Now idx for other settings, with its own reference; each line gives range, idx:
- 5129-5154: 5148.0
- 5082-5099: 5083.0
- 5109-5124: 5110.5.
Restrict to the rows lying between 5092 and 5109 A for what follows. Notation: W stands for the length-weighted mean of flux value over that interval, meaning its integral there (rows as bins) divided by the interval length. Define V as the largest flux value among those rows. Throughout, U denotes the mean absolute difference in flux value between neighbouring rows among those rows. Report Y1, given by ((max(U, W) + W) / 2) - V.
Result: -1.4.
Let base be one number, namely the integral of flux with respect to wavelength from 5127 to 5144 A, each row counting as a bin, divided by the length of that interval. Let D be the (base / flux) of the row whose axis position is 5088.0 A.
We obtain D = 0.91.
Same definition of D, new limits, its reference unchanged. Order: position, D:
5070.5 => 1.06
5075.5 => 1.04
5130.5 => 1.03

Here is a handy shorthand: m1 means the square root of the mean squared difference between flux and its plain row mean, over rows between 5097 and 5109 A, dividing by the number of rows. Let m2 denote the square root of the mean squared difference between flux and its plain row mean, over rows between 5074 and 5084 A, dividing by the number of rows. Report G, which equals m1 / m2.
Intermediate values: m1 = 0.7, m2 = 0.5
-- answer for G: 1.4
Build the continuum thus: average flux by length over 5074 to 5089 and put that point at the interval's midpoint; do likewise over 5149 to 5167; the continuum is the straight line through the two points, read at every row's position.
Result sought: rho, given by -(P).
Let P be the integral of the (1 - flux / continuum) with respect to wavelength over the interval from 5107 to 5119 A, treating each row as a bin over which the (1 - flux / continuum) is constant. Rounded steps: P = -1.2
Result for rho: 1.21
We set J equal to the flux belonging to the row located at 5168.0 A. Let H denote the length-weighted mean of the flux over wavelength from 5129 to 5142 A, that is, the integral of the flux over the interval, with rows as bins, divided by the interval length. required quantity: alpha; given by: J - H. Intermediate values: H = 18.2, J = 15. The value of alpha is -3.2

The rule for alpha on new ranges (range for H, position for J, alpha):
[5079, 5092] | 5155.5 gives -1.4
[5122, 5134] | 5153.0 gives -1.3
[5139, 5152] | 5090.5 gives 0.9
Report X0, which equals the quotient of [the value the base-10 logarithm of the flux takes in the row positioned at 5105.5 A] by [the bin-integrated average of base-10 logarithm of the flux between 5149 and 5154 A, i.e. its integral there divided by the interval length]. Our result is 1.05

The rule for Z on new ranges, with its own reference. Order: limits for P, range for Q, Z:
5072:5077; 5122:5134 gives 0.52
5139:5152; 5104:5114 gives 0.68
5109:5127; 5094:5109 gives 1.08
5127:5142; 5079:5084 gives 0.46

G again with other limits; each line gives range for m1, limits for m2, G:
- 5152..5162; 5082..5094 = 0.9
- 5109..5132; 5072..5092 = 1.6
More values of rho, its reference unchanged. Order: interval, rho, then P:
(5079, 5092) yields 0.28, -0.3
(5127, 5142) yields 0.55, -0.6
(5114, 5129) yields 1.70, -1.7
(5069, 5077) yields -0.47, 0.5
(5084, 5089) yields 0.24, -0.2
